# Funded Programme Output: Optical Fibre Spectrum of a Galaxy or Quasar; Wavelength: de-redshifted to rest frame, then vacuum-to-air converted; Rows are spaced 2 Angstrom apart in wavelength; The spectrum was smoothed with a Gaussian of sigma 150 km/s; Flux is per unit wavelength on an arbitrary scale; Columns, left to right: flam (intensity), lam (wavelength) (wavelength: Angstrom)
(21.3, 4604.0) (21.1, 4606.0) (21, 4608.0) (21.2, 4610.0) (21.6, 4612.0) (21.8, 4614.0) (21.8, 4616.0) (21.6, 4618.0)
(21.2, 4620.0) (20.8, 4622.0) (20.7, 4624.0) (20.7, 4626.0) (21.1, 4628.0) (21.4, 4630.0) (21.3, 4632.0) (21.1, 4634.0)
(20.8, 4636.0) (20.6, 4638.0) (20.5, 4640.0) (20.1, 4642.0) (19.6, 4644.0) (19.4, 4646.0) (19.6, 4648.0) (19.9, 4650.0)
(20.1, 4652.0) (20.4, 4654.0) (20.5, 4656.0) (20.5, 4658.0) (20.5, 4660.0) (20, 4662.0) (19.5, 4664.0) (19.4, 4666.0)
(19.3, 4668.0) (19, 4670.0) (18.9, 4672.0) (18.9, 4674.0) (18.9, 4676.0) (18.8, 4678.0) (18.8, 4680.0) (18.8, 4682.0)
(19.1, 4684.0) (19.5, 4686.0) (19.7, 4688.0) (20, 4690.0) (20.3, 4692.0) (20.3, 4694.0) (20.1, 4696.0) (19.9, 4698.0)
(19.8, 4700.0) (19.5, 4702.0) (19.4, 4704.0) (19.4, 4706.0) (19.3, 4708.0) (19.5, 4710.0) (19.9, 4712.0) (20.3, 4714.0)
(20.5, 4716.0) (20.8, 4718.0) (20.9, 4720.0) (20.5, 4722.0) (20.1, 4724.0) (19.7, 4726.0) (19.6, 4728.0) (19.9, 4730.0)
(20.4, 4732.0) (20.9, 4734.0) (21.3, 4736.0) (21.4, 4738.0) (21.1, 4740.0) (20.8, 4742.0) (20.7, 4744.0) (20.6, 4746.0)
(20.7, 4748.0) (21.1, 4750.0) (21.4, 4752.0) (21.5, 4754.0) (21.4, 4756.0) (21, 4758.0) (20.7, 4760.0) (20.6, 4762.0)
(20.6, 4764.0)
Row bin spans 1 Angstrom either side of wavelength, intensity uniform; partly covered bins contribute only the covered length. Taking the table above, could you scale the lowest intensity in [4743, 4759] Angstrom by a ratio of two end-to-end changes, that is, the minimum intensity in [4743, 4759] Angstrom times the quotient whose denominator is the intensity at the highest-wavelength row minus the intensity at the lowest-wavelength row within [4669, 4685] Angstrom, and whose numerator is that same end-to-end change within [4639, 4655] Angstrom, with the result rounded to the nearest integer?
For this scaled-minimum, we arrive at -21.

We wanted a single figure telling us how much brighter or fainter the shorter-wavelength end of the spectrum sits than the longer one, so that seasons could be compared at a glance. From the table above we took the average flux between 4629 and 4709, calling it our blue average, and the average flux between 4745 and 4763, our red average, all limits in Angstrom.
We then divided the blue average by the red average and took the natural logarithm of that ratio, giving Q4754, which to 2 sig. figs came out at -0.058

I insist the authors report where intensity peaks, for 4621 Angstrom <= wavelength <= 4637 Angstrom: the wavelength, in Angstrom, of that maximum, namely 4630.0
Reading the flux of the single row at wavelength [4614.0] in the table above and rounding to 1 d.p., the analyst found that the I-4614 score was 21.8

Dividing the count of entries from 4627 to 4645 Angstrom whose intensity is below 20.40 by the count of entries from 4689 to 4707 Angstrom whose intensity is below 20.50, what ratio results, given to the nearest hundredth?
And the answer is 0.22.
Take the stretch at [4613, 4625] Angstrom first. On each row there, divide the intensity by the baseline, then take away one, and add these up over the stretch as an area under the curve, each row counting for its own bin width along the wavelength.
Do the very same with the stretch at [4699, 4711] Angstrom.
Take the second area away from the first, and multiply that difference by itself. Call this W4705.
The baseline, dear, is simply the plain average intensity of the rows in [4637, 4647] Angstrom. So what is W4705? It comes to 1.2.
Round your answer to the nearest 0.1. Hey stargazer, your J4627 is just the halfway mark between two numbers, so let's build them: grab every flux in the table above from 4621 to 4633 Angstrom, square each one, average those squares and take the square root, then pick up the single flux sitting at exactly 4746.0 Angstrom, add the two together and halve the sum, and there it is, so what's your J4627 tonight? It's 20.8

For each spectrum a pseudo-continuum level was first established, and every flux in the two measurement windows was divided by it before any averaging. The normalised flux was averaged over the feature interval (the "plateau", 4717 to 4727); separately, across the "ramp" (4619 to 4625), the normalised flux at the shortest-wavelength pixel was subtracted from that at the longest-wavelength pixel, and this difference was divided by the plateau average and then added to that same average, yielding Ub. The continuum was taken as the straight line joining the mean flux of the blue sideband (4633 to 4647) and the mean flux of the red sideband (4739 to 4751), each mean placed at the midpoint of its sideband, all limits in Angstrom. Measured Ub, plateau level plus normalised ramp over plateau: 0.959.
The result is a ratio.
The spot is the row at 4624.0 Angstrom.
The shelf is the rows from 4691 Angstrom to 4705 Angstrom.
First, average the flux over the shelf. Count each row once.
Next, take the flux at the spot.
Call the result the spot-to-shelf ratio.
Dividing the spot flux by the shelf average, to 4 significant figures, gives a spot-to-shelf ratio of 1.040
